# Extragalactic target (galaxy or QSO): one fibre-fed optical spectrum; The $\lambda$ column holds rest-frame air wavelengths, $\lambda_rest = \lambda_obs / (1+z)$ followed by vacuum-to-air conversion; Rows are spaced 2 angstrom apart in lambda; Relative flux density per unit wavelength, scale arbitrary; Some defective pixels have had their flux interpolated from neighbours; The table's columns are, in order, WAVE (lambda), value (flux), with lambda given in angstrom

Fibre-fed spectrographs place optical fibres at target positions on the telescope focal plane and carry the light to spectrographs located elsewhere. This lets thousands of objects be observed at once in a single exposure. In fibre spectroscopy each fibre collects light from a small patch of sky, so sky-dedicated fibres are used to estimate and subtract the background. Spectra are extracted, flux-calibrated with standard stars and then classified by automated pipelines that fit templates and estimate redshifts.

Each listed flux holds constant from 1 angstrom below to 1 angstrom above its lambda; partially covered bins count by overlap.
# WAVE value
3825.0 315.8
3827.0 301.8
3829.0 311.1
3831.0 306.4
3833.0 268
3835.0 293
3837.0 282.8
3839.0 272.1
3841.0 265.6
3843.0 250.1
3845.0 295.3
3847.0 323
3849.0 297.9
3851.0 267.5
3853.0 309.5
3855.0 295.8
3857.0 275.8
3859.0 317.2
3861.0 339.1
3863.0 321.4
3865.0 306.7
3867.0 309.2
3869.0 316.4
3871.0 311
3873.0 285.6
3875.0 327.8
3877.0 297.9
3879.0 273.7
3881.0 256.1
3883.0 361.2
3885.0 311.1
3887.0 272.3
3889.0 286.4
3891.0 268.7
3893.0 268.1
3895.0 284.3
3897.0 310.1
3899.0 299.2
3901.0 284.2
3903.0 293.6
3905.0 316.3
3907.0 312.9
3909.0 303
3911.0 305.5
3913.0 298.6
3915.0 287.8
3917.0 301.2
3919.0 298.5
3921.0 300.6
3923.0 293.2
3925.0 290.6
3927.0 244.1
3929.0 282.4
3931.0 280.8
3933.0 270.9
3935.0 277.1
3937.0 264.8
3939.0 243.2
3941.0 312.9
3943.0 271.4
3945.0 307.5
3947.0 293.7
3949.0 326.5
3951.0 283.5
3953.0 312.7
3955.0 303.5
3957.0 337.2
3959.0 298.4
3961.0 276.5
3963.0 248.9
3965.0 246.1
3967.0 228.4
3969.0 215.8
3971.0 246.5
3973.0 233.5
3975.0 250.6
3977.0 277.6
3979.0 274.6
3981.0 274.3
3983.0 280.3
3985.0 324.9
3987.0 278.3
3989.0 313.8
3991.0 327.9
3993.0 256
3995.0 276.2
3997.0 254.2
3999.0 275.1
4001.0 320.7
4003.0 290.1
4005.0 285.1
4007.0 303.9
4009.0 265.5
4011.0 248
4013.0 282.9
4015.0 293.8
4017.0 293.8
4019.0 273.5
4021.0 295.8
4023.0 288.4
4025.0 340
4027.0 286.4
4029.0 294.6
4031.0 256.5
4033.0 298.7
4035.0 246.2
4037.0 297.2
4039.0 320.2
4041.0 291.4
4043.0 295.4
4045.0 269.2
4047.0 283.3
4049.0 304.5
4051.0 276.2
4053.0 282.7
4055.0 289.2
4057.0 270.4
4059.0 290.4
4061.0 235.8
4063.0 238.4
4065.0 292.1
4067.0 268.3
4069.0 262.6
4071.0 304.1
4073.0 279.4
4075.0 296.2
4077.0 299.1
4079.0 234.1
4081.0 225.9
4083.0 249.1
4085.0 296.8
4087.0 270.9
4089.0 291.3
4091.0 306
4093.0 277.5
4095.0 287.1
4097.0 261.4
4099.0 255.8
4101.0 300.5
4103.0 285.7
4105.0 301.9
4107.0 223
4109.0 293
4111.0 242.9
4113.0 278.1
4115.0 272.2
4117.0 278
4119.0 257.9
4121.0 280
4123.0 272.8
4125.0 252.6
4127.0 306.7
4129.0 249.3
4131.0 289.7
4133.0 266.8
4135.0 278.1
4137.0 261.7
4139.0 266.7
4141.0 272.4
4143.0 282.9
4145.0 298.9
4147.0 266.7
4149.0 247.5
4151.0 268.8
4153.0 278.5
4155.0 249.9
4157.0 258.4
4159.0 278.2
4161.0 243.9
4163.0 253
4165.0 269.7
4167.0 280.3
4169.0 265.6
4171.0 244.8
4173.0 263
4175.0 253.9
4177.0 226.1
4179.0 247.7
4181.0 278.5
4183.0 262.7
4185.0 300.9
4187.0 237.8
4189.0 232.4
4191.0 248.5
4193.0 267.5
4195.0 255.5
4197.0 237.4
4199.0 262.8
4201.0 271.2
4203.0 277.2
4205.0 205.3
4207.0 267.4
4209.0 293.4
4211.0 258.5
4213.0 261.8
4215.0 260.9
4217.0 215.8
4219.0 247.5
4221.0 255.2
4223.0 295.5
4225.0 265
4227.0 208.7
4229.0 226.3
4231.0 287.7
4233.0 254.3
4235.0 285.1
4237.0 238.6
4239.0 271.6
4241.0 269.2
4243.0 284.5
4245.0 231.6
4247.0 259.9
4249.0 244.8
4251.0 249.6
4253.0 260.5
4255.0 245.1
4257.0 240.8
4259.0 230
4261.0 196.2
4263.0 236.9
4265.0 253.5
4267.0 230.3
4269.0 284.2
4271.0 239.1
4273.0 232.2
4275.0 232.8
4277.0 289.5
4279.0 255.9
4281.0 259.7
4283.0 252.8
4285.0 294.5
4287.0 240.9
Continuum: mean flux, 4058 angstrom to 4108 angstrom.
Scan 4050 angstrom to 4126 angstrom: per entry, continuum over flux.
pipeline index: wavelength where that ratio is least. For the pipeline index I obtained 4091.0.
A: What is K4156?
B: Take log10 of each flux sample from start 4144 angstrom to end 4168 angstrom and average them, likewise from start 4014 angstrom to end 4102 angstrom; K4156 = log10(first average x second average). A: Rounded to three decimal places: 0.773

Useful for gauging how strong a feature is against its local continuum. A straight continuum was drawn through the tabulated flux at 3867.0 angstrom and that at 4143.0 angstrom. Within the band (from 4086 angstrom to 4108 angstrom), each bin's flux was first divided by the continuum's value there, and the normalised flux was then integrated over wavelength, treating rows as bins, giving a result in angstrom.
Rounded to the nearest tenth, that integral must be 21.3 angstrom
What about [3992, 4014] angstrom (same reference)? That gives 20.6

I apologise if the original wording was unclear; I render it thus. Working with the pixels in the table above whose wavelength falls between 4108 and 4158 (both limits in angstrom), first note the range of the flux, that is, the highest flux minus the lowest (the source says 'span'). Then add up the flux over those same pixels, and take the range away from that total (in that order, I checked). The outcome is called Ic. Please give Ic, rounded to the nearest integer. 6707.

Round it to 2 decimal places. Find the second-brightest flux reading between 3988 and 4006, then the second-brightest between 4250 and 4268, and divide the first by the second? 1.27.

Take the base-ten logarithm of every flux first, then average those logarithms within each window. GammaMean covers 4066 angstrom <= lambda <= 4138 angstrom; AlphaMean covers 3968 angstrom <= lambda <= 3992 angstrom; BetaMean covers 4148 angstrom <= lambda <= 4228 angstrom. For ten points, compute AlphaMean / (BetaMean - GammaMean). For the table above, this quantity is -91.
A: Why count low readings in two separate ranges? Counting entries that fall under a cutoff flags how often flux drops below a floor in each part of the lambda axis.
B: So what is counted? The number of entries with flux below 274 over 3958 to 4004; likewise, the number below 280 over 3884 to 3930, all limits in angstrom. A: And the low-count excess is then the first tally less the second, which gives 5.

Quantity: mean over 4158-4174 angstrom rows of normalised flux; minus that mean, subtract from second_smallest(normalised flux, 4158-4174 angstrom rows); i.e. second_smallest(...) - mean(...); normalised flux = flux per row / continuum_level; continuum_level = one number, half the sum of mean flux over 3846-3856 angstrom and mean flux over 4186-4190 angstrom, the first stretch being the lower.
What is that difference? -0.066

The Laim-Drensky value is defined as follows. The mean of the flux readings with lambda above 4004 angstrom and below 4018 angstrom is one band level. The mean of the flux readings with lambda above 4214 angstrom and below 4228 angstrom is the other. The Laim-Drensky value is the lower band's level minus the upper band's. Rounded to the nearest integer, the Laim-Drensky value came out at 32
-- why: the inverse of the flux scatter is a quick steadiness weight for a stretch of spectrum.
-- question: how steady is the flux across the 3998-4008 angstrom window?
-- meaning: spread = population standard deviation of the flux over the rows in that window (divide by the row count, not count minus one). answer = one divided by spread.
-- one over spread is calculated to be 0.063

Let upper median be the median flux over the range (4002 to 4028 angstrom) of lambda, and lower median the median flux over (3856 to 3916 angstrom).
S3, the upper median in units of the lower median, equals 0.958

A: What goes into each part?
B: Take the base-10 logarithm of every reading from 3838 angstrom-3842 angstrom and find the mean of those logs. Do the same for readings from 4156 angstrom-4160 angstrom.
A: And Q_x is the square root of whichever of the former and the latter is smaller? 1.56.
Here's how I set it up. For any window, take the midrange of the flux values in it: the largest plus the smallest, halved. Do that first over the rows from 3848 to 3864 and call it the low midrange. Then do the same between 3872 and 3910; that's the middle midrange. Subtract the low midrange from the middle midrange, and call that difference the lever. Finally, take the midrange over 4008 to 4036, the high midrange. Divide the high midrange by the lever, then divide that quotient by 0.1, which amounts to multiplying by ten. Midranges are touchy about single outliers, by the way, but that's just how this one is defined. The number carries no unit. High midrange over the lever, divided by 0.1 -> 548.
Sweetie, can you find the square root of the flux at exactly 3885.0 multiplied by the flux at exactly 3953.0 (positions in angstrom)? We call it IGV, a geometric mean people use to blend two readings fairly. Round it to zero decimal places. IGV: 312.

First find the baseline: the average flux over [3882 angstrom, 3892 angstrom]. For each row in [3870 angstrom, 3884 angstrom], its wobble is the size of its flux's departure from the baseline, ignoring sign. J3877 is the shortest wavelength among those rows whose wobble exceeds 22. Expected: 3875.0 angstrom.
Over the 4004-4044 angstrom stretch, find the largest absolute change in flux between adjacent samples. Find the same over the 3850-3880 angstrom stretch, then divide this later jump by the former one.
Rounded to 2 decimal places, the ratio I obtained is 0.79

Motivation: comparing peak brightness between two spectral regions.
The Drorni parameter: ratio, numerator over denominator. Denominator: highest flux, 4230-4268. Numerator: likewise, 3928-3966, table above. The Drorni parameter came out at 1.17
